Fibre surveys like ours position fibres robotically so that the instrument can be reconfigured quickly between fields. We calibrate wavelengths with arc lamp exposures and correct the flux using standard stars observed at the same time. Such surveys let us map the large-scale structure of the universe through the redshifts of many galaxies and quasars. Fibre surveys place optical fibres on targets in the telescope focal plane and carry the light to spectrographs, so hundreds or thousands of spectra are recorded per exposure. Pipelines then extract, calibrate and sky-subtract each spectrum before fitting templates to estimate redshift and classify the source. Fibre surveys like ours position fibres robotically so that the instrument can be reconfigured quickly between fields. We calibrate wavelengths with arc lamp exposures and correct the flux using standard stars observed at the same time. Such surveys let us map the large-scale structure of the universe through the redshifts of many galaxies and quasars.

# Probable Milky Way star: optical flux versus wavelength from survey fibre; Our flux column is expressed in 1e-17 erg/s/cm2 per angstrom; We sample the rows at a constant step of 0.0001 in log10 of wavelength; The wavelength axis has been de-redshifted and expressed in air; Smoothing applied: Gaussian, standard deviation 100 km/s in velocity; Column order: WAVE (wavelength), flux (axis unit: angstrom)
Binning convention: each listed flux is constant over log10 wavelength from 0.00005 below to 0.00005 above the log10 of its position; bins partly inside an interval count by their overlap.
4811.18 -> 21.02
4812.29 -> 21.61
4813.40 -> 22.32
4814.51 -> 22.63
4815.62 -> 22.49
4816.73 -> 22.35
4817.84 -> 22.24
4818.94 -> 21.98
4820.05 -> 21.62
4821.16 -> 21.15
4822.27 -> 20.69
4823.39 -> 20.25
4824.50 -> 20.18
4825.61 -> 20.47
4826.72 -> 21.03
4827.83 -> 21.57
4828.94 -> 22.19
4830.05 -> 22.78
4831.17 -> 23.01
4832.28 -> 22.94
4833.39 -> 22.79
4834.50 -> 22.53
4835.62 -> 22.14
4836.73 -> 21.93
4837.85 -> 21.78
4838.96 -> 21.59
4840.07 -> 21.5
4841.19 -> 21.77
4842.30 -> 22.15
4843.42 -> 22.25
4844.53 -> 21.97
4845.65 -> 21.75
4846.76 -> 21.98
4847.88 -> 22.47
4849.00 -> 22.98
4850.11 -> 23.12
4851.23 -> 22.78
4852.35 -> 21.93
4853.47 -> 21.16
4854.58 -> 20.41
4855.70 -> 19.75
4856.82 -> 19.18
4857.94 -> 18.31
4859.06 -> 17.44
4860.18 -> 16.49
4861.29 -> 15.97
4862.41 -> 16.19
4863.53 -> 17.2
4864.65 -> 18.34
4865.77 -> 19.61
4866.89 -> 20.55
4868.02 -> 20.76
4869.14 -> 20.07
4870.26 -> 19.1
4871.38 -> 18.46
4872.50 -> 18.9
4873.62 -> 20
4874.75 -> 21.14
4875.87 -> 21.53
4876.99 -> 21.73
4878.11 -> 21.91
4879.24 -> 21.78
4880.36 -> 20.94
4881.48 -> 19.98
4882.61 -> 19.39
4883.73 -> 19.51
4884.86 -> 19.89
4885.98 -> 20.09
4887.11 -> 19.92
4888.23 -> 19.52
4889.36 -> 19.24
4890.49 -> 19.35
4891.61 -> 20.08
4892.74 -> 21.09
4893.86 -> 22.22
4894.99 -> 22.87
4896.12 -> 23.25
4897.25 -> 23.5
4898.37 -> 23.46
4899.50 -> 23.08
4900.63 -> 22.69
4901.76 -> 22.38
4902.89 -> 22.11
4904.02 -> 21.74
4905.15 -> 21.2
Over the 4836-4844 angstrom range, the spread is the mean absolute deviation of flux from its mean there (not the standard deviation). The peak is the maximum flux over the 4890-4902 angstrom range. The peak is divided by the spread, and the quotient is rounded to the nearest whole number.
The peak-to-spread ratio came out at 107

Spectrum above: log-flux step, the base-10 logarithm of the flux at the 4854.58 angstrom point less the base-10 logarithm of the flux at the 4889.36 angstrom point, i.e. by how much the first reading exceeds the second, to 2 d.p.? 0.03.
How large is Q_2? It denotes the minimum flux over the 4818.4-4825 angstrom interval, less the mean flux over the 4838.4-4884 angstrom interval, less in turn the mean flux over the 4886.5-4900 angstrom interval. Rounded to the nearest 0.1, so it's -21.6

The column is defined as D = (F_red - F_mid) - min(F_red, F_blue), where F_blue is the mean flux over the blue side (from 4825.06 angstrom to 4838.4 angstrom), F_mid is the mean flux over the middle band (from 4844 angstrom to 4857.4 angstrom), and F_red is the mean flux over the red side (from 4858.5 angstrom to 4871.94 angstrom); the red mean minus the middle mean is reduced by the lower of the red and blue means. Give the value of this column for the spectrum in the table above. -21.6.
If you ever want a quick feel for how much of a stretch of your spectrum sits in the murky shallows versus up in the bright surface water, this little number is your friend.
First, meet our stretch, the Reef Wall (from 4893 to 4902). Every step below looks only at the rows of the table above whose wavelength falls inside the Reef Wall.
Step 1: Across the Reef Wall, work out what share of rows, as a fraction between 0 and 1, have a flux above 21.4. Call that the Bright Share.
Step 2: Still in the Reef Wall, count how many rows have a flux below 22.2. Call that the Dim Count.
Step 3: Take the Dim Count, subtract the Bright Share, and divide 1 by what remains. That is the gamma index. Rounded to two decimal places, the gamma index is -1.00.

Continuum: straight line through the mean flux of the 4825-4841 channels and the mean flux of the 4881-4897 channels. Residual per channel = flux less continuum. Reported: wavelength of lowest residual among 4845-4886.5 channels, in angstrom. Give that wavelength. 4861.29 angstrom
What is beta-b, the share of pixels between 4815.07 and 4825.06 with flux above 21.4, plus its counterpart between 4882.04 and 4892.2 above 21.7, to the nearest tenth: 0.6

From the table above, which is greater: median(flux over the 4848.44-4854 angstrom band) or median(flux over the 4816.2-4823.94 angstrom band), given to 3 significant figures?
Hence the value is 22.8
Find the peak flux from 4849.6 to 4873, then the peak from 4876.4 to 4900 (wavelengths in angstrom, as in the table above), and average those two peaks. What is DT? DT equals 23.3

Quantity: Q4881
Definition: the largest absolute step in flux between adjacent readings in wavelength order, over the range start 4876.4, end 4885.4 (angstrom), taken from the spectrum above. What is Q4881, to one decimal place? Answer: 1.0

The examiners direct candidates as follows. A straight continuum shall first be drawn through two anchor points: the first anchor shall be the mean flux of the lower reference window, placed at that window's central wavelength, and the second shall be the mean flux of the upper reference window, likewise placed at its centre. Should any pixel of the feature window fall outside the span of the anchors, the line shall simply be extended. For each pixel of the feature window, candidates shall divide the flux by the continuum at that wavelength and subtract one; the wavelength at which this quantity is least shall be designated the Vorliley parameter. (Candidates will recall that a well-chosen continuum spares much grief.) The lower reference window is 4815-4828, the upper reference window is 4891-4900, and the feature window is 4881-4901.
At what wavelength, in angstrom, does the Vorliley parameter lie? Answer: 4889.36 angstrom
